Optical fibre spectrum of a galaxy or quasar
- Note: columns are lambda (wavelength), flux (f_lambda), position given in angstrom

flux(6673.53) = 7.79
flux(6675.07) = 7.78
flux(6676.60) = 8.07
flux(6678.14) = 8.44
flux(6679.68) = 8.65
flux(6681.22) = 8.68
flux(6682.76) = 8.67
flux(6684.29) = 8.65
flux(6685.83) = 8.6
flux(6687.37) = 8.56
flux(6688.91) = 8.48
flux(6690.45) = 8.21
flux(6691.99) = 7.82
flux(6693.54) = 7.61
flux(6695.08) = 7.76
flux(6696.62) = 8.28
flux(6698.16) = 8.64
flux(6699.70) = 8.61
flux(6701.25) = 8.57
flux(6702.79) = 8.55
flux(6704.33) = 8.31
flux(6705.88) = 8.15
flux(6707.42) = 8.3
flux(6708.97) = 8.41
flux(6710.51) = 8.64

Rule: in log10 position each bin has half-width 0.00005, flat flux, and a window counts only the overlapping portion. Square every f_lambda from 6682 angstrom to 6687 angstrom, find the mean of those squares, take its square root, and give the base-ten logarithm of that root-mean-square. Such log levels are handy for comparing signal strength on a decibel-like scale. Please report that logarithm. 0.937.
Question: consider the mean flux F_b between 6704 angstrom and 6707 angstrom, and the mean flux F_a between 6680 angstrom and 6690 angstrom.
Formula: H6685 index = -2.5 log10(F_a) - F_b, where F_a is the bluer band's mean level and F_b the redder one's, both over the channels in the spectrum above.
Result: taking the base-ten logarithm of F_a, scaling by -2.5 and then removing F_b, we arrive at -10.6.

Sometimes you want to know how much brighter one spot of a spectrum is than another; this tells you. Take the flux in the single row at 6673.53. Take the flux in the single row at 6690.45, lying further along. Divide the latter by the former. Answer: 1.05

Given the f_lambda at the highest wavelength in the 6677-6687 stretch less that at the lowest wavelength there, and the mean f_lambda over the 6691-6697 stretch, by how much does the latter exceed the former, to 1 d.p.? 7.7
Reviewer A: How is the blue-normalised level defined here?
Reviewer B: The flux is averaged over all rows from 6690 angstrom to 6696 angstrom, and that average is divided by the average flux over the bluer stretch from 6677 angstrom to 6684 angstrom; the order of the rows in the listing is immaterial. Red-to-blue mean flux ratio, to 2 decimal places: 0.91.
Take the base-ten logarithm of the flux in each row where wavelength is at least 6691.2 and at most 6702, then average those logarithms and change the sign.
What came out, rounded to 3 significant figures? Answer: -0.912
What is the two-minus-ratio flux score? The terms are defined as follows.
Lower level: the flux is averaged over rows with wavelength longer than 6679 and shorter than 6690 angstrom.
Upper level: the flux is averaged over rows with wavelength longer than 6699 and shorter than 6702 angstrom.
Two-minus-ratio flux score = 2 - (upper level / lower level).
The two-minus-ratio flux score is 1.00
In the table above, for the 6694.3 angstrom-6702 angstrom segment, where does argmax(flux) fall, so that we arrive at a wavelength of 6698.16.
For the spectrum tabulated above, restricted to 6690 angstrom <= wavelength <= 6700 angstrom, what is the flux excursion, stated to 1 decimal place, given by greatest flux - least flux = 1.0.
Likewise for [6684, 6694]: 1.0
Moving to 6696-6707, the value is 0.5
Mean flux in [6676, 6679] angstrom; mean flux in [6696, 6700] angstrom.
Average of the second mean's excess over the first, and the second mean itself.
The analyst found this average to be 4.38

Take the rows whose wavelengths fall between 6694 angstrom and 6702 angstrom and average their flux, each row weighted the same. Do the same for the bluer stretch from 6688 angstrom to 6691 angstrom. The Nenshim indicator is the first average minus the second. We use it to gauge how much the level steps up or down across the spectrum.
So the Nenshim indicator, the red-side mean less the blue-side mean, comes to 0.0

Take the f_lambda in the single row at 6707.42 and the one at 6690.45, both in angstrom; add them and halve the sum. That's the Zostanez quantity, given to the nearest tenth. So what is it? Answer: 8.3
